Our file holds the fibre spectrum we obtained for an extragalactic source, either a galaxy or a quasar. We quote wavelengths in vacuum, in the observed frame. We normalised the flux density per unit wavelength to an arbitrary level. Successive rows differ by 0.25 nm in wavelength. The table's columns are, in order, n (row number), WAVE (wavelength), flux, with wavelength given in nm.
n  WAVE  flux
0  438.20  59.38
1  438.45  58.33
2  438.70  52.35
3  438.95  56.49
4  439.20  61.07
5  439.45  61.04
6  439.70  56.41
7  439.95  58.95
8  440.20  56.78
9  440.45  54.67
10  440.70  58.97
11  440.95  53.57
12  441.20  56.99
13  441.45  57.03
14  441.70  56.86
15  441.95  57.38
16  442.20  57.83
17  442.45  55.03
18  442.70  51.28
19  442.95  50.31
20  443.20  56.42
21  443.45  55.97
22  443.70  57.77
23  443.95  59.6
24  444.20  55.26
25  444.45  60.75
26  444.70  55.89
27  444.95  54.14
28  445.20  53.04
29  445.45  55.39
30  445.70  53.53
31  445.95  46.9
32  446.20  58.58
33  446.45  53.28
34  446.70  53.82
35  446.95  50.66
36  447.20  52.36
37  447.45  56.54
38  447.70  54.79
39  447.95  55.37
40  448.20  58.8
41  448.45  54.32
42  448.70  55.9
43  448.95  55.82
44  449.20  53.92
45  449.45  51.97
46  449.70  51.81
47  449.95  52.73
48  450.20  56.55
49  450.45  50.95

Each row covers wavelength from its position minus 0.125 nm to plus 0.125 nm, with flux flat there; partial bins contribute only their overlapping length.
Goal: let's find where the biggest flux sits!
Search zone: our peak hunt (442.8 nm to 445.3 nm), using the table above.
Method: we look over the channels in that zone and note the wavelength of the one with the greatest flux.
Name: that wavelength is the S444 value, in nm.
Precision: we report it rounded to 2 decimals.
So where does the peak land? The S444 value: 444.45 nm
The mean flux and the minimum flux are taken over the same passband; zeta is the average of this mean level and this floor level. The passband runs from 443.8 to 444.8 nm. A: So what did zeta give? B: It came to 56.6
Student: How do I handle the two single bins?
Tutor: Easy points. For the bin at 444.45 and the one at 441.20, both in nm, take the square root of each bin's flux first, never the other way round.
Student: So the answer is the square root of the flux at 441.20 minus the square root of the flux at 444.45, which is -0.2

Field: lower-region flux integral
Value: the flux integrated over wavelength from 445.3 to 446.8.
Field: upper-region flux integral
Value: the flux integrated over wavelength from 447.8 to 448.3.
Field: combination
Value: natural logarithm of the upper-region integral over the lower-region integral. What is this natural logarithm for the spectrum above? -1.0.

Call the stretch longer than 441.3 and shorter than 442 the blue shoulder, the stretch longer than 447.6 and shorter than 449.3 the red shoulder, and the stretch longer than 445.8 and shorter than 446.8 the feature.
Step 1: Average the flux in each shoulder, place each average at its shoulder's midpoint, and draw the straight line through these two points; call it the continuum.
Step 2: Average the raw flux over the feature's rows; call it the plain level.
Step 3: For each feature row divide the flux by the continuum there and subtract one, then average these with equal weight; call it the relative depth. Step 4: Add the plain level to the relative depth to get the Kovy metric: 53.1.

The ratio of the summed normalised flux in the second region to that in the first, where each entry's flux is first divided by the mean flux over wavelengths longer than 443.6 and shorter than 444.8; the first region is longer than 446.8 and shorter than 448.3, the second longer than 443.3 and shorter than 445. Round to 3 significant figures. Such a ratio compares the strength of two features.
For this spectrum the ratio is 1.22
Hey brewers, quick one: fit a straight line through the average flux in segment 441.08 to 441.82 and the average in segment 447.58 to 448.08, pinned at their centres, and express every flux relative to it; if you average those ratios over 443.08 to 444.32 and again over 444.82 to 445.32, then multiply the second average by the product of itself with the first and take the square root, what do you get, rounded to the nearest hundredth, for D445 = 0.96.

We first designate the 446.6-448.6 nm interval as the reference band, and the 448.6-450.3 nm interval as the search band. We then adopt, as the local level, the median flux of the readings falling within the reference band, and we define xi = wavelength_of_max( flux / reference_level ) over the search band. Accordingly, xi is 450.20 nm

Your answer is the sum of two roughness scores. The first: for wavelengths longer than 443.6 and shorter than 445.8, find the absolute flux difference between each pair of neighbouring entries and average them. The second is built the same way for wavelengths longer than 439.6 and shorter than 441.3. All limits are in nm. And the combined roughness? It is 6.3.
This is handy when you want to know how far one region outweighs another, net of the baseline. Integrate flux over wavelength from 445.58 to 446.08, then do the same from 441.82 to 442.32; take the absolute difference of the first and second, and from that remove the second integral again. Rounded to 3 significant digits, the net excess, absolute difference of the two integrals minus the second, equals -25.1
